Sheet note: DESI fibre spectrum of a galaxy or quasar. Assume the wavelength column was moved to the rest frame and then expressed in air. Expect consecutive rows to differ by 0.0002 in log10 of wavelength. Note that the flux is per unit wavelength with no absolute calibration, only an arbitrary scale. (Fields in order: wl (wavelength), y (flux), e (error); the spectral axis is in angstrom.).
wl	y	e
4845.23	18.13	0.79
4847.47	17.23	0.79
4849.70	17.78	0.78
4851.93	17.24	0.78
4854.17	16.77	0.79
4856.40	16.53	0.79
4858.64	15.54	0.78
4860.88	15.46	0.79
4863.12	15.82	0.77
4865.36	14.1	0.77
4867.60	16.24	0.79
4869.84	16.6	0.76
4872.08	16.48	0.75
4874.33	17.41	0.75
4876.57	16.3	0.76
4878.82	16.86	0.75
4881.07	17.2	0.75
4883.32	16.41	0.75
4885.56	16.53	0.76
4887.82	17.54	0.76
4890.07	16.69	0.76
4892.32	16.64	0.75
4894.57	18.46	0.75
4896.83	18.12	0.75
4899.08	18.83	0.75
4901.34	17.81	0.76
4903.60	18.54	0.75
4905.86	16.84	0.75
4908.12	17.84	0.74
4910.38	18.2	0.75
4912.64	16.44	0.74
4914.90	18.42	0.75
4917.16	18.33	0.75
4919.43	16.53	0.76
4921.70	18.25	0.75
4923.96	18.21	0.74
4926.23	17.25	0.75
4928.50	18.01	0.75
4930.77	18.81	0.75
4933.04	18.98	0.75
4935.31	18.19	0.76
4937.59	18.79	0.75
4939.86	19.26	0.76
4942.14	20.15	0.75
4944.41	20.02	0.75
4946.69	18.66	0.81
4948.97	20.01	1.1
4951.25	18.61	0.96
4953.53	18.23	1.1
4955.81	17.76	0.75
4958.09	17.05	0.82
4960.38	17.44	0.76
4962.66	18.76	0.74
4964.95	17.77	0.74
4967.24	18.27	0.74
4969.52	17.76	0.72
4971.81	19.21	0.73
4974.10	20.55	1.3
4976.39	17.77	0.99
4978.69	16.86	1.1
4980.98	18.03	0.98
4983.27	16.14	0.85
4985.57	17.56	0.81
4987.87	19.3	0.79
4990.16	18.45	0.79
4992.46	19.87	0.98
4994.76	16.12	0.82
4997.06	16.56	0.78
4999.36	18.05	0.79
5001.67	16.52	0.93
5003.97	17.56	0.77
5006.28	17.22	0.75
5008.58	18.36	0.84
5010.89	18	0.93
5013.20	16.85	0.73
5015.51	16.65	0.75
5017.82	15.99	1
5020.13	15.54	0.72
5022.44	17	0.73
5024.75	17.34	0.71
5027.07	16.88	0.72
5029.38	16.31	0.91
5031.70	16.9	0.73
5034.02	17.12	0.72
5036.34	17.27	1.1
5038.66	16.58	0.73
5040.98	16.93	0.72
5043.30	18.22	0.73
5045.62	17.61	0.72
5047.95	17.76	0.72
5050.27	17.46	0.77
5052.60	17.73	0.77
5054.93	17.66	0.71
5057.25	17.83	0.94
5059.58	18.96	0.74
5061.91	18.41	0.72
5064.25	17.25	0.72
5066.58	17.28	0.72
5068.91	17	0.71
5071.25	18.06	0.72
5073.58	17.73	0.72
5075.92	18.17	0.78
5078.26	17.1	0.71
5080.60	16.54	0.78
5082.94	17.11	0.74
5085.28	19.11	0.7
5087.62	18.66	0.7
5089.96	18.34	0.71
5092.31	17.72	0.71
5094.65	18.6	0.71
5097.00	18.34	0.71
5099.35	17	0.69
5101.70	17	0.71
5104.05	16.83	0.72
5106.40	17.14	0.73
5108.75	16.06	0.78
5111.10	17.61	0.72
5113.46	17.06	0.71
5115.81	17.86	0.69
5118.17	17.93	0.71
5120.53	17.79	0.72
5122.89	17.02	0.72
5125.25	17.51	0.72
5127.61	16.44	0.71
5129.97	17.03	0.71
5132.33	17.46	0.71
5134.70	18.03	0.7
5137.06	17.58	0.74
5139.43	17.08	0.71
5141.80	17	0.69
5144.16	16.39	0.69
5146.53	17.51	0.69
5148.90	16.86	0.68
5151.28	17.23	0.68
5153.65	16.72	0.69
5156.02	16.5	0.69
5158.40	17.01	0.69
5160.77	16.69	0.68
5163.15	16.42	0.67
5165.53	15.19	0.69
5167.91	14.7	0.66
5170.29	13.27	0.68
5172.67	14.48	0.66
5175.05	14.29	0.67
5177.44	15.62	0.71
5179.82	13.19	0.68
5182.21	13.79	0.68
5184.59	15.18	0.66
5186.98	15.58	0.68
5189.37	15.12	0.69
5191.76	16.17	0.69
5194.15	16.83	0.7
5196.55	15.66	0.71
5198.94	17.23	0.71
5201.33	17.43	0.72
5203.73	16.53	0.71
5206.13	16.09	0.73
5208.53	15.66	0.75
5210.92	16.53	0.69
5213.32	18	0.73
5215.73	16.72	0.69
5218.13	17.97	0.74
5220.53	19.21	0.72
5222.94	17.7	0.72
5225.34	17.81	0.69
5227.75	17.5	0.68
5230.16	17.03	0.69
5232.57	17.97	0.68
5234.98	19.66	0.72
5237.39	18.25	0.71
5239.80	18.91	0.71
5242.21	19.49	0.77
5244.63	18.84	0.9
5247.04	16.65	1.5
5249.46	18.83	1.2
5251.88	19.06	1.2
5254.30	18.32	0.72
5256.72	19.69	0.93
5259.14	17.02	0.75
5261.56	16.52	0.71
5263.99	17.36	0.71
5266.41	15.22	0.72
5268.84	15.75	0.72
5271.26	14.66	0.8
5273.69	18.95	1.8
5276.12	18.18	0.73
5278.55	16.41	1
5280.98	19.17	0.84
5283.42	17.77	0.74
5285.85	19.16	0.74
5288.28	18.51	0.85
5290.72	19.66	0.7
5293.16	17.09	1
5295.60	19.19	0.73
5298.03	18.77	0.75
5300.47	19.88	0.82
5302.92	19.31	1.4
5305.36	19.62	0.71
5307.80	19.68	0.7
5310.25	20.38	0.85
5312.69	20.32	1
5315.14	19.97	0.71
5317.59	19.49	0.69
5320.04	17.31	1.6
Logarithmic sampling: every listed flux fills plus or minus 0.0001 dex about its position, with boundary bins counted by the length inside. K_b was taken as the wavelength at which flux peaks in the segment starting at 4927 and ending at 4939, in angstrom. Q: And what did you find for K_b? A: 4933.04 angstrom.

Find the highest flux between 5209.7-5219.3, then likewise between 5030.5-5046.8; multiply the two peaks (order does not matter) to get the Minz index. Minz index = 328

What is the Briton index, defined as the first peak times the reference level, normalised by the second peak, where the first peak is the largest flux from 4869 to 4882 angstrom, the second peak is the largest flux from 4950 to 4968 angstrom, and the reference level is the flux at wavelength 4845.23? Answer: 16.8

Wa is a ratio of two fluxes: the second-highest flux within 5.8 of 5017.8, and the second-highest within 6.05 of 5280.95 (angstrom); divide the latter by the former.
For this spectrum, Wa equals 1.14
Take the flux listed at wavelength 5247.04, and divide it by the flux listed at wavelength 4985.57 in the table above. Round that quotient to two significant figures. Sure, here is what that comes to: 0.95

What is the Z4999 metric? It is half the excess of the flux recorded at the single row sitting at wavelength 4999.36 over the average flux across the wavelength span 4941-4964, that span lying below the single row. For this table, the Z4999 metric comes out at -0.3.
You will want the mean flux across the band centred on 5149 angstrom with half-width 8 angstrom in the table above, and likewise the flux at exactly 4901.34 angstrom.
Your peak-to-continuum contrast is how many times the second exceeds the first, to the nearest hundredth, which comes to 1.05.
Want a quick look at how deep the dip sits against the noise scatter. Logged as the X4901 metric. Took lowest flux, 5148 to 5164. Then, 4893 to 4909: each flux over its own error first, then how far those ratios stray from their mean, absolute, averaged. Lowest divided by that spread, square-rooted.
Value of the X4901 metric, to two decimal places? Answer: 5.02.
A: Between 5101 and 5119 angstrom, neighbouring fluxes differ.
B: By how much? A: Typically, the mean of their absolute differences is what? 0.65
